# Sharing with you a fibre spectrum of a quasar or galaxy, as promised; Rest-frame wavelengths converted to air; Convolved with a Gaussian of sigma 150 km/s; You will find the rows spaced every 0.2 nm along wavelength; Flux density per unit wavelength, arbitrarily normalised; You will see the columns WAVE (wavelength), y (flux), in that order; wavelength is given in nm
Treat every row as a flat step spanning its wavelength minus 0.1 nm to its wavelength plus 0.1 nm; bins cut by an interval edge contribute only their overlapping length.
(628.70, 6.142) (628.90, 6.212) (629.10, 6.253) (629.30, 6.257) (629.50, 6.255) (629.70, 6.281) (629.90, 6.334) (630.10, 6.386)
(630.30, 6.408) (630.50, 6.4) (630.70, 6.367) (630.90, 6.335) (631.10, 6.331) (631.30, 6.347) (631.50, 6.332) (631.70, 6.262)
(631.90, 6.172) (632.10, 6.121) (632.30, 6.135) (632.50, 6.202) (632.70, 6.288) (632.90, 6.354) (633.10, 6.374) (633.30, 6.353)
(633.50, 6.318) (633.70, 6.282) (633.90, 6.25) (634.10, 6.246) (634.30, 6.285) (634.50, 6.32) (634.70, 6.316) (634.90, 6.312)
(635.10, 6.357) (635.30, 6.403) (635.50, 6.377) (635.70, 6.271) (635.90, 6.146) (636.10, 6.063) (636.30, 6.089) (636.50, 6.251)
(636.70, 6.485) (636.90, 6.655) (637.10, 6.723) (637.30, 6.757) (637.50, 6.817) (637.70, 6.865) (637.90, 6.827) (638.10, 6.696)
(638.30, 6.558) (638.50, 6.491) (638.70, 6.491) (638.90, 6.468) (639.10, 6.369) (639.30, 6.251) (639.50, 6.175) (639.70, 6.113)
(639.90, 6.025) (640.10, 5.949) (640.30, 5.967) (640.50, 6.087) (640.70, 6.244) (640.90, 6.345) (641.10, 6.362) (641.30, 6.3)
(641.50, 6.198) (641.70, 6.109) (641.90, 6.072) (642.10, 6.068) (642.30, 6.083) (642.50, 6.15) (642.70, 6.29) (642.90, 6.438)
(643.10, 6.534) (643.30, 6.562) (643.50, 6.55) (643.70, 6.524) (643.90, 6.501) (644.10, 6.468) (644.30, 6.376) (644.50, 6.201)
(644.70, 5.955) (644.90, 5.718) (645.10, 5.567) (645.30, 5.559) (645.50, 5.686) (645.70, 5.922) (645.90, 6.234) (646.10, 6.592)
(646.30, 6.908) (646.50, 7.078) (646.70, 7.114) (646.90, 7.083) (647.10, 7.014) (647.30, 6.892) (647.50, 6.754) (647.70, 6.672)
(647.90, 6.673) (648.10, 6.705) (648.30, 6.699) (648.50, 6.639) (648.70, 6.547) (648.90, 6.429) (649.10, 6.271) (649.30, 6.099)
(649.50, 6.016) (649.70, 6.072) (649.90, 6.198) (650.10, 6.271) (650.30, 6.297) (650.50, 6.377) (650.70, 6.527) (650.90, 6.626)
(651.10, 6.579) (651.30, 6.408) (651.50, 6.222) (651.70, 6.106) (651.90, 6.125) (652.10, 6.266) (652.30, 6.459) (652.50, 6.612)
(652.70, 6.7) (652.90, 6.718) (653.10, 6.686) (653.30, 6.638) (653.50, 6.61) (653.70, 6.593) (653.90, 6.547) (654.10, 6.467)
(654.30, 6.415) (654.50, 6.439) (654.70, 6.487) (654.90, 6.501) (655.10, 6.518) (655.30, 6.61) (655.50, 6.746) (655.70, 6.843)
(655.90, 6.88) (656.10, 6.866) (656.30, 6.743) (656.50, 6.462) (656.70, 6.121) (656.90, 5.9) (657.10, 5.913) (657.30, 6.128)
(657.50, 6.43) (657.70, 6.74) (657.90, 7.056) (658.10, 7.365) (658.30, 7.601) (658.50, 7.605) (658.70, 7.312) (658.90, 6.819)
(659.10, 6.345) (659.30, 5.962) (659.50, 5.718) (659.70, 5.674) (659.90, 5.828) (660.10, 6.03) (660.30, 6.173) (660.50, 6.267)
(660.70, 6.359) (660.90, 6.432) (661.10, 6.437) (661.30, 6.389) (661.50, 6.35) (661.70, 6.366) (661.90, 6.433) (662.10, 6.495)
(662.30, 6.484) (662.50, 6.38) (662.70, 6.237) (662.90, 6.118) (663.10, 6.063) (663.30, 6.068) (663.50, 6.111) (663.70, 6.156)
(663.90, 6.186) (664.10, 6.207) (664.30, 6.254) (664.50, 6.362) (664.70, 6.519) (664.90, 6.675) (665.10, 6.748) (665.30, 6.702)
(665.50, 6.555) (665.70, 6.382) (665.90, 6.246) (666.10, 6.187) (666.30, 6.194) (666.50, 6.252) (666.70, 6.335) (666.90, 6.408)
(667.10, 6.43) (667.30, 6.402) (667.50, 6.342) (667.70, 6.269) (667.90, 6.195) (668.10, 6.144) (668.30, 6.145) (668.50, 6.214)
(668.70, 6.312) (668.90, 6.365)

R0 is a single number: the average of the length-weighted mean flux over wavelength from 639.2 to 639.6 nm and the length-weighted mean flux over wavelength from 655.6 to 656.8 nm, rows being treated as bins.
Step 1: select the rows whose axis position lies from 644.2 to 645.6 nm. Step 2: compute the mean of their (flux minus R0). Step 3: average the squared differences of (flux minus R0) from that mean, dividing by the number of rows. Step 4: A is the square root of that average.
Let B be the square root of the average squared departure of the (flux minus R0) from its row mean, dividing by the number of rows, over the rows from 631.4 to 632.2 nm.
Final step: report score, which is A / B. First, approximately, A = 0.30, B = 0.08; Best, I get 3.7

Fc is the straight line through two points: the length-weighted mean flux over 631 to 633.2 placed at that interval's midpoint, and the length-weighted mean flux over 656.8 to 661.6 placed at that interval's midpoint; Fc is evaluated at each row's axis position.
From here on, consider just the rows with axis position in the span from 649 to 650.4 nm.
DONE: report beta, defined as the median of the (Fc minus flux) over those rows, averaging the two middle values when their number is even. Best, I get 0.190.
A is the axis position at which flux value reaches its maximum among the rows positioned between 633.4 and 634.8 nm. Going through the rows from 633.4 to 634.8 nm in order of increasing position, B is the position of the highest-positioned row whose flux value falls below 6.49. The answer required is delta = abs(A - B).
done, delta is 0.20 nm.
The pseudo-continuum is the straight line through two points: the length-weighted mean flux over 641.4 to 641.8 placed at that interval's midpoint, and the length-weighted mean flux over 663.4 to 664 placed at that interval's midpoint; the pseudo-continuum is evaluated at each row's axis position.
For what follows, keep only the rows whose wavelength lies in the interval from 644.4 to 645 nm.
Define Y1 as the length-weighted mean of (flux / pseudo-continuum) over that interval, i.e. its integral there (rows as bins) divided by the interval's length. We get 0.97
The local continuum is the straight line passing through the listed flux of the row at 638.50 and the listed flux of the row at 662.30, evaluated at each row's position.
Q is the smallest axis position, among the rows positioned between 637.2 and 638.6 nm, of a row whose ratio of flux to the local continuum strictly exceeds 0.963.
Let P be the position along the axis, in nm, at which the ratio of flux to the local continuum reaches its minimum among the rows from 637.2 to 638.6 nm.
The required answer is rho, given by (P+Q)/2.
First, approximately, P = 638.50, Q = 637.30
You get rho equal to 637.90 nm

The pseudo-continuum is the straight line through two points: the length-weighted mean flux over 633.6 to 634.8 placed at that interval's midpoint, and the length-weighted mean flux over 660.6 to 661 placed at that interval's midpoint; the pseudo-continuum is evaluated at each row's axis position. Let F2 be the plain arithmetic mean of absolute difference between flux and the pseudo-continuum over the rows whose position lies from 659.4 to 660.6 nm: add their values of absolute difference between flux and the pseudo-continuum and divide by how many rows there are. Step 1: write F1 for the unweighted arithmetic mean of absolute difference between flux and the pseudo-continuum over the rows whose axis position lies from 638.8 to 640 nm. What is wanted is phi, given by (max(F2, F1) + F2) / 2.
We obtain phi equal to 0.44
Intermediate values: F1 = 0.1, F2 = 0.44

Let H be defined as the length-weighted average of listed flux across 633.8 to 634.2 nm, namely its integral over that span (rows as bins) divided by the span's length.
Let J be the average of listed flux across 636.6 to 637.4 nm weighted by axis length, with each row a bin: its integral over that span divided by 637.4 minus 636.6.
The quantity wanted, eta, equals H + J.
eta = 12.9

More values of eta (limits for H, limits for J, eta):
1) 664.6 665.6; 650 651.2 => 13.1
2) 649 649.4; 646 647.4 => 13.1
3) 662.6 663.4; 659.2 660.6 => 12.1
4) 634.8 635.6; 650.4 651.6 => 12.8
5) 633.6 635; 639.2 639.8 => 12.5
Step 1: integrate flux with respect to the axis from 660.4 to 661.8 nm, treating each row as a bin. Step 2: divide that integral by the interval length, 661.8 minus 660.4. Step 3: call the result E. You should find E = 6.37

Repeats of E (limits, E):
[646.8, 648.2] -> 6.83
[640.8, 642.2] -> 6.21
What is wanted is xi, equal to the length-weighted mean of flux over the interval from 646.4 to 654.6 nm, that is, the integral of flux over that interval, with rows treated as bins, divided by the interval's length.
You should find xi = 6.53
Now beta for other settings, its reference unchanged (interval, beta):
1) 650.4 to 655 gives -0.079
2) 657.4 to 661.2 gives 0.031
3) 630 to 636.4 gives -0.036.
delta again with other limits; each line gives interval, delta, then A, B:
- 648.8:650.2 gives 1.20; 648.90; 650.10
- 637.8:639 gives 1.00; 637.90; 638.90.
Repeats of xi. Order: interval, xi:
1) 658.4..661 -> 6.35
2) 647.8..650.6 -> 6.38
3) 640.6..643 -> 6.22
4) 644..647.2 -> 6.34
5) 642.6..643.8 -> 6.48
